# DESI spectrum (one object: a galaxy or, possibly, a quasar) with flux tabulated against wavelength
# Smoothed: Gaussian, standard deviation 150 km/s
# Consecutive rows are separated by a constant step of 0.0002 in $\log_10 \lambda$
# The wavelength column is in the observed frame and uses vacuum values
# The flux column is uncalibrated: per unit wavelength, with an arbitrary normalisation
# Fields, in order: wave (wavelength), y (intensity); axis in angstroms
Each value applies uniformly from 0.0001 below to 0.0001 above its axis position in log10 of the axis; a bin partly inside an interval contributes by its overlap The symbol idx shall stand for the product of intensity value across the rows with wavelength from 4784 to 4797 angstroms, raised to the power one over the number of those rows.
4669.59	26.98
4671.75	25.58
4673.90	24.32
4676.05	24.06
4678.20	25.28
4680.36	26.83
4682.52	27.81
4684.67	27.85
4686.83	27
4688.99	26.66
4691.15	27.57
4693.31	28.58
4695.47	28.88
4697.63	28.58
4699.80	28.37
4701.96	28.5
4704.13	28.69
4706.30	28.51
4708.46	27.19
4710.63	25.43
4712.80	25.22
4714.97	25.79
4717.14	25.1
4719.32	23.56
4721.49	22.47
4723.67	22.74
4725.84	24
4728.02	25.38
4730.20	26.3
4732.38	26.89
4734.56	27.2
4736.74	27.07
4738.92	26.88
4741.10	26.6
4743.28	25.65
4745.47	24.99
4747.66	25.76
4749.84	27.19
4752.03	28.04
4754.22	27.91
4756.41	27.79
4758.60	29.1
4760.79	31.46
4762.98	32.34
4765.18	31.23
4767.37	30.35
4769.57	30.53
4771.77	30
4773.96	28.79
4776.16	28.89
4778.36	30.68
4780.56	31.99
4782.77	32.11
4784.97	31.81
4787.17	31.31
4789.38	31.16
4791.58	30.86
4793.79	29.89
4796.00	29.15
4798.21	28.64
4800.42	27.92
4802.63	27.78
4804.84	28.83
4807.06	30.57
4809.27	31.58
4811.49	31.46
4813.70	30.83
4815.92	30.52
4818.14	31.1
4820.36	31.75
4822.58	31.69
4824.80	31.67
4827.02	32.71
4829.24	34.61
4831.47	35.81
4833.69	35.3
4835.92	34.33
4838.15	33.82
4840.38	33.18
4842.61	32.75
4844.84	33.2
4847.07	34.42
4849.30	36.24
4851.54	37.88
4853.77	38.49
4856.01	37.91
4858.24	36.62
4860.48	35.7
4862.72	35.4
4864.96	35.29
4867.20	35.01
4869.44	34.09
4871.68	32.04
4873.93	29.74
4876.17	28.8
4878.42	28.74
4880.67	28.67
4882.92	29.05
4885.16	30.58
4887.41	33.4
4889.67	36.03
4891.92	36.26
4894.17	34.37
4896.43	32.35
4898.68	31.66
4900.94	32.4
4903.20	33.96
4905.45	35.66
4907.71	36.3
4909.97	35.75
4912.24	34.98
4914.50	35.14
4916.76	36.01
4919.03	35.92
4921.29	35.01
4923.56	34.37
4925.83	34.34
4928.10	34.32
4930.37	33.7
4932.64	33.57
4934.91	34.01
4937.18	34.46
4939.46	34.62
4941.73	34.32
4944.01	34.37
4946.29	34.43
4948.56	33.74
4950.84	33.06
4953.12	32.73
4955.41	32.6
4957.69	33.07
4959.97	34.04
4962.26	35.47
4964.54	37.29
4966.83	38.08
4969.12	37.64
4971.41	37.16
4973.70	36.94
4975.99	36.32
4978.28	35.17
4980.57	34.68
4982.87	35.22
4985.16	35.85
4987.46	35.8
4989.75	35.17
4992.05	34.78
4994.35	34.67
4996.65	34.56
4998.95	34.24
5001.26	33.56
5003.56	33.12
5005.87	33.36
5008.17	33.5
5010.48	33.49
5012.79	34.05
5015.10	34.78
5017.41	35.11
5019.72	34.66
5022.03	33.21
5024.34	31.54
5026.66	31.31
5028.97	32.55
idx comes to 30.7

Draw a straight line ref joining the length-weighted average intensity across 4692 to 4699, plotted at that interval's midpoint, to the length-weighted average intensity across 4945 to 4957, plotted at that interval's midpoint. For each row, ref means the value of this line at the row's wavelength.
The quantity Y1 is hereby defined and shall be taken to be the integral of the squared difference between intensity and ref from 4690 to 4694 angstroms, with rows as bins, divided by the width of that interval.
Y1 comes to 0.6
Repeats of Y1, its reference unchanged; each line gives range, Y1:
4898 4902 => 0.2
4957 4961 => 0.2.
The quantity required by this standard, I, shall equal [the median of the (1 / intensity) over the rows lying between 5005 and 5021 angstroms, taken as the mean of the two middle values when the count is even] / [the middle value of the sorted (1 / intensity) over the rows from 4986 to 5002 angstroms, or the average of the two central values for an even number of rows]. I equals 1.02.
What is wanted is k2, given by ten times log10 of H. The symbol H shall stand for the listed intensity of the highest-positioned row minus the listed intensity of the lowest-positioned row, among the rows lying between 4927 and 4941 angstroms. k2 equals -5.2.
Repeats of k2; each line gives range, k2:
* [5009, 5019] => 2.1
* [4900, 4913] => 4.1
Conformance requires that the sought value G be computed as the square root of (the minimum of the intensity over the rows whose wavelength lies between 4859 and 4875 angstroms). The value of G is 5.45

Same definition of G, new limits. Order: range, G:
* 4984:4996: 5.89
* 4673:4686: 4.91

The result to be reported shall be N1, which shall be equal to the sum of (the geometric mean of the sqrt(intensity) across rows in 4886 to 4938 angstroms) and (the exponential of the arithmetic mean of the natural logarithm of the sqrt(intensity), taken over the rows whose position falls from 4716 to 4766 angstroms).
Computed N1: 11.0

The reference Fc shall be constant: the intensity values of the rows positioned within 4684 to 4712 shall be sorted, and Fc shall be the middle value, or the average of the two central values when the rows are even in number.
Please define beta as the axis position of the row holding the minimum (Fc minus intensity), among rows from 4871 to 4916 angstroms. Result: 4907.71 angstroms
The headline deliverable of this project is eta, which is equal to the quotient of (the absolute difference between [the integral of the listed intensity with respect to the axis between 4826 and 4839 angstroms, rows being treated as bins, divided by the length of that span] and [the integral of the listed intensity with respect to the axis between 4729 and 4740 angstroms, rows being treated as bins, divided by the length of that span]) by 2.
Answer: 3.8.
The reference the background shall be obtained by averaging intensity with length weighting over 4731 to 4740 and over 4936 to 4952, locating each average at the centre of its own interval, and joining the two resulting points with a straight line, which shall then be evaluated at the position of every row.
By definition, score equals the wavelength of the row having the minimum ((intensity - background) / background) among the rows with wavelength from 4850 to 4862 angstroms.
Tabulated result 4860.48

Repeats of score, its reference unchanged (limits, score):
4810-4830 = 4815.92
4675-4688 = 4676.05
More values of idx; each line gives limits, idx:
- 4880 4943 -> 33.9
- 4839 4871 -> 35.4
